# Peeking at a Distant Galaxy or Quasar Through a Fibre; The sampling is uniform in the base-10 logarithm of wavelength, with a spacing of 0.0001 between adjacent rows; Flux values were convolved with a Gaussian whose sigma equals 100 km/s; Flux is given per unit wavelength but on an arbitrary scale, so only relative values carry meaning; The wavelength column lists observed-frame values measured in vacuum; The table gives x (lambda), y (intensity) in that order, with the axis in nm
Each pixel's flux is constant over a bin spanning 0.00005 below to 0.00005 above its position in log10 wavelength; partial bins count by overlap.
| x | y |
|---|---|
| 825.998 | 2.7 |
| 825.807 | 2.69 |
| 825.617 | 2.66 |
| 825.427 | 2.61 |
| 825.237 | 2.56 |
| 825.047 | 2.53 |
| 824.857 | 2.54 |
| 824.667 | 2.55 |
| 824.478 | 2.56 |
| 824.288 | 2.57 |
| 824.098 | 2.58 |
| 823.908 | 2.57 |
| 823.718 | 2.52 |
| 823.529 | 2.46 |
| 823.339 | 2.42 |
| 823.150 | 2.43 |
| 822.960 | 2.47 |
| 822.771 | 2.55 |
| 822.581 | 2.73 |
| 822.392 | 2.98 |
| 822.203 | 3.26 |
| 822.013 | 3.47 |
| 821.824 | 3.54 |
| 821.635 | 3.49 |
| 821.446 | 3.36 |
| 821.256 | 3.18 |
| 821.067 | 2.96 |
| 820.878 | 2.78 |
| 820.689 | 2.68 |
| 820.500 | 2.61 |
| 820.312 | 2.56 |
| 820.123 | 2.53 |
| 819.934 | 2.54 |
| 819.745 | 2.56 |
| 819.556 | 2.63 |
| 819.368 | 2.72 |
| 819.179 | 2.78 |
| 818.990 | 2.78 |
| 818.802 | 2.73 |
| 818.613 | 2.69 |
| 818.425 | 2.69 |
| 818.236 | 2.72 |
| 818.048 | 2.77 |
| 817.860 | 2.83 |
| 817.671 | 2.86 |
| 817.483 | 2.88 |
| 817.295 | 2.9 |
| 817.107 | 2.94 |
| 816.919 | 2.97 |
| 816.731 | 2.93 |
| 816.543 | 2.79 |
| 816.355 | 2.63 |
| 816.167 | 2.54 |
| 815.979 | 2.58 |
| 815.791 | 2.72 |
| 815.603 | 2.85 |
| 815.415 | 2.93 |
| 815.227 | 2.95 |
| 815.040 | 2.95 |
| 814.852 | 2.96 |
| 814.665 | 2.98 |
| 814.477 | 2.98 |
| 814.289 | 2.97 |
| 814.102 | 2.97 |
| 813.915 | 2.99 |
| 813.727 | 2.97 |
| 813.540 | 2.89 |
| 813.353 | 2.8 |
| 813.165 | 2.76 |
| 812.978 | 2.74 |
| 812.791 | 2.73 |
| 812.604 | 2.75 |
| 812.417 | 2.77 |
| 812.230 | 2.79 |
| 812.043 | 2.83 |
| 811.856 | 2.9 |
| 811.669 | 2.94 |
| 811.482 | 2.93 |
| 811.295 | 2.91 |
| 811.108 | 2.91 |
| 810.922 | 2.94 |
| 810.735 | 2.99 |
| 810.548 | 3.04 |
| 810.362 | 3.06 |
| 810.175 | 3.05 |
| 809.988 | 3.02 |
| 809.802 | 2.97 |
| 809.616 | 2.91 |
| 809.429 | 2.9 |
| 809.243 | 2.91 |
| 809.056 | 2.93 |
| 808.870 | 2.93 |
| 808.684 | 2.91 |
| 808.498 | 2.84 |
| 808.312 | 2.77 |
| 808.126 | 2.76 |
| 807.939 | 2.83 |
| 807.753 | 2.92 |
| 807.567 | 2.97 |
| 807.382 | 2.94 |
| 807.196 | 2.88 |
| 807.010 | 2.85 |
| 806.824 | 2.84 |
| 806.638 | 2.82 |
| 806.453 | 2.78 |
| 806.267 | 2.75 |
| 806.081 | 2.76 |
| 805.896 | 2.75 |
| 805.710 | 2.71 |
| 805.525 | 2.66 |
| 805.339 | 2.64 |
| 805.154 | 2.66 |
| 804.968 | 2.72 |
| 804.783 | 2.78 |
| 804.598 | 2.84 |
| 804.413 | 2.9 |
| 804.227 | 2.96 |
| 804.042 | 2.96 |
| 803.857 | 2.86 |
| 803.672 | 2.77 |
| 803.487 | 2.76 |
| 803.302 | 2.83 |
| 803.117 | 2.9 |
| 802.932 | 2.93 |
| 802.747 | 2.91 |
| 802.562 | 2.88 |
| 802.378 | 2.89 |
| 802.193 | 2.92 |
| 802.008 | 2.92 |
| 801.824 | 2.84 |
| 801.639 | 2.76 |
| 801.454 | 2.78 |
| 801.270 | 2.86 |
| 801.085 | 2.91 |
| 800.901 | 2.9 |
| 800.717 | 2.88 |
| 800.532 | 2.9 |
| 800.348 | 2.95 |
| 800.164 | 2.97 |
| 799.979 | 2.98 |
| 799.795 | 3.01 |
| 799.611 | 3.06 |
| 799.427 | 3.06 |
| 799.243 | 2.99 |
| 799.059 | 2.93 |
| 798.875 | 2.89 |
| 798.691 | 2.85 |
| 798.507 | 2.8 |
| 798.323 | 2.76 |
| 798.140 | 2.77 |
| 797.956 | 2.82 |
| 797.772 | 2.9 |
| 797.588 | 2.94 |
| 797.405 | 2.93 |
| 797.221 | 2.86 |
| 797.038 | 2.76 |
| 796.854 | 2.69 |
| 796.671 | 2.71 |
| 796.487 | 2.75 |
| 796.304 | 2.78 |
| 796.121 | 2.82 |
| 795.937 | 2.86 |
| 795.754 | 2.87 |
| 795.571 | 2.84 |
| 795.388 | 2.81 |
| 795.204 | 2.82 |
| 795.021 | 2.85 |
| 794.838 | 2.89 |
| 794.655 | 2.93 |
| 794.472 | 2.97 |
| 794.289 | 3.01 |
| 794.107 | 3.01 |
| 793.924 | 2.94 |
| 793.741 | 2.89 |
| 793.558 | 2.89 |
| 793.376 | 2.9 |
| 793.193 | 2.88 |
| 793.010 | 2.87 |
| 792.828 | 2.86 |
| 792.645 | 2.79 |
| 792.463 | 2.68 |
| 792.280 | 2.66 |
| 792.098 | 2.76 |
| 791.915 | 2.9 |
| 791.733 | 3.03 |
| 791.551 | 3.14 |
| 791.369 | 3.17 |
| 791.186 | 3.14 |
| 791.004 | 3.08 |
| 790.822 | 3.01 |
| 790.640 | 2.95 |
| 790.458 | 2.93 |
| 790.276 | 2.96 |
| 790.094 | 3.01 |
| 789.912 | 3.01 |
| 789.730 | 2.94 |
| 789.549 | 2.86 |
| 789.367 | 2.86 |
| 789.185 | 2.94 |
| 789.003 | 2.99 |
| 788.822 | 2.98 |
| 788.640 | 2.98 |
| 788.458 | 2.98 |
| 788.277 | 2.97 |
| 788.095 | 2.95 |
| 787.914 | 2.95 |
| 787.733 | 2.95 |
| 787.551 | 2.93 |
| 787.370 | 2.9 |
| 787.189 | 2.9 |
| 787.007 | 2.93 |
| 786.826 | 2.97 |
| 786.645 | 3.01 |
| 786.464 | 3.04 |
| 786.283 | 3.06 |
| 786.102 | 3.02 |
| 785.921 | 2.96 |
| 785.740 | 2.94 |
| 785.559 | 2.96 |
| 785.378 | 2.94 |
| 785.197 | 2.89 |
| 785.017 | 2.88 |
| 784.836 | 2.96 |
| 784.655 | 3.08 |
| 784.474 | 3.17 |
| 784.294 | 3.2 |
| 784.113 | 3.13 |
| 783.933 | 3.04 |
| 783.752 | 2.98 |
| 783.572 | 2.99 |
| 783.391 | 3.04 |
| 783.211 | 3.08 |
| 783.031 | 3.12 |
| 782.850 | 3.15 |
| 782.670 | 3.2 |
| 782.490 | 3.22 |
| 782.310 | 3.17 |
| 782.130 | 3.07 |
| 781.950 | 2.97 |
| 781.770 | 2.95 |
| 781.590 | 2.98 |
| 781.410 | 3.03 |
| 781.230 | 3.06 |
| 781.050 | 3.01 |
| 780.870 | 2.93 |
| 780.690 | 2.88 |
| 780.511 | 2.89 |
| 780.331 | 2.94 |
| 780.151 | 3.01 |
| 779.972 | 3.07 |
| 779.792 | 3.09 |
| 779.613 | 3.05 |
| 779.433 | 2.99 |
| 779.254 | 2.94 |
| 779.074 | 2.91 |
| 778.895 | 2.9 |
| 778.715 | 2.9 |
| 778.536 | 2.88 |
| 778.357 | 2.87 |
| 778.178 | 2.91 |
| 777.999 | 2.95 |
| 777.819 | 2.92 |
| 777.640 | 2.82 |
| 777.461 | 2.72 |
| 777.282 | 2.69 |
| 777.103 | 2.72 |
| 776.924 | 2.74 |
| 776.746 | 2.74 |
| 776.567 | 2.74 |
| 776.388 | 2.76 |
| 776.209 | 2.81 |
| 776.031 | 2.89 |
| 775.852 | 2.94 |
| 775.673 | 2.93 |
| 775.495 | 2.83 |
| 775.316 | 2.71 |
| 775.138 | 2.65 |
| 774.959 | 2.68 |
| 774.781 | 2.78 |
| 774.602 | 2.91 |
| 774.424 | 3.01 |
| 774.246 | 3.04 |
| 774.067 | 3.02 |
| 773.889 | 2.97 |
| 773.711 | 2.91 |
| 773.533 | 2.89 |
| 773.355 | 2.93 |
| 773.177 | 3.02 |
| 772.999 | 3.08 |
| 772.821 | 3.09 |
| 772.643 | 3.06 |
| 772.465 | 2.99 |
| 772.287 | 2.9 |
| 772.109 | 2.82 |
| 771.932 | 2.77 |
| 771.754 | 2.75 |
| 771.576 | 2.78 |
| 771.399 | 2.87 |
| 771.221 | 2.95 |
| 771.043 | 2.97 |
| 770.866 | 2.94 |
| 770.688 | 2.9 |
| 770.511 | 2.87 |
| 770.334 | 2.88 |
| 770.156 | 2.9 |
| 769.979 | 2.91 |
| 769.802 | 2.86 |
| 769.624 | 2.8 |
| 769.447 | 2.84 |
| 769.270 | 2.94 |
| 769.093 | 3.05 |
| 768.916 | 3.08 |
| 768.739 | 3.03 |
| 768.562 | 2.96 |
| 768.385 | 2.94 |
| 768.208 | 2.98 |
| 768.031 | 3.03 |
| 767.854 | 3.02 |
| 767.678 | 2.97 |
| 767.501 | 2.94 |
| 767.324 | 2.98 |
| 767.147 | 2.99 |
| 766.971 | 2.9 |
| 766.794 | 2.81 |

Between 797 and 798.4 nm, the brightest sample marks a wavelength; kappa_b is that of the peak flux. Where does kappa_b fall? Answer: 797.588 nm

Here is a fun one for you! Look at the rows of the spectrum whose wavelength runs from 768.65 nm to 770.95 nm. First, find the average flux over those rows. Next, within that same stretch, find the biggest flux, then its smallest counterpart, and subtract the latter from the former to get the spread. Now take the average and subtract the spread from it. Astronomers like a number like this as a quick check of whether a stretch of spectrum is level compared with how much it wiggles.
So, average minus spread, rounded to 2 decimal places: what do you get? 2.64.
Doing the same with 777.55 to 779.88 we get 2.66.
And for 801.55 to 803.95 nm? 2.69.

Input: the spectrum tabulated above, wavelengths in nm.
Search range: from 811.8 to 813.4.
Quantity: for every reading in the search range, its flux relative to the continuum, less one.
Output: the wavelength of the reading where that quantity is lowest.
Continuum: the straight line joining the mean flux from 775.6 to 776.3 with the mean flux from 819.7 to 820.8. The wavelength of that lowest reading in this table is 812.791 nm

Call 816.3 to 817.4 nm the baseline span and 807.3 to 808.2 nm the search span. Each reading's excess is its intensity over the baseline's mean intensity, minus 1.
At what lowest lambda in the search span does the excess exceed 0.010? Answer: 807.382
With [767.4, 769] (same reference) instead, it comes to 767.501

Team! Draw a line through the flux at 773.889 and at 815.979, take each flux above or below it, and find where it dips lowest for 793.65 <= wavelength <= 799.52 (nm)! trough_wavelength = 796.854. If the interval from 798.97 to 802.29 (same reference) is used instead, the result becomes 801.639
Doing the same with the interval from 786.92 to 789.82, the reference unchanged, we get 789.367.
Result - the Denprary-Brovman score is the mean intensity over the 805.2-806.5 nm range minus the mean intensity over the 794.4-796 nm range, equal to -0.15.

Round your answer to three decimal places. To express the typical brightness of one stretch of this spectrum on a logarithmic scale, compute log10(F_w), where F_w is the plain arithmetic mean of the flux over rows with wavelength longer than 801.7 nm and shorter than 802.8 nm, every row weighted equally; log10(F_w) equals 0.461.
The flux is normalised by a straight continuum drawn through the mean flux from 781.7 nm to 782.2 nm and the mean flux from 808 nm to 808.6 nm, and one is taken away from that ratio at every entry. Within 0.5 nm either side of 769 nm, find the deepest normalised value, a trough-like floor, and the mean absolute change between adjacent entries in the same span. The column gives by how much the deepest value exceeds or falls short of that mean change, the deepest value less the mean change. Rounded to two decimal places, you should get -0.11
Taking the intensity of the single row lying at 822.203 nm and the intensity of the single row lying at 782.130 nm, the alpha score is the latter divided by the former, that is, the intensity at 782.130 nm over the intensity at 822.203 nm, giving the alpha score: 0.94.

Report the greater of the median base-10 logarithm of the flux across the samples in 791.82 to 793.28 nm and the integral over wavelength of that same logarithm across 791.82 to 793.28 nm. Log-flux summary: 0.65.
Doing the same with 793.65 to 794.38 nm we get 0.47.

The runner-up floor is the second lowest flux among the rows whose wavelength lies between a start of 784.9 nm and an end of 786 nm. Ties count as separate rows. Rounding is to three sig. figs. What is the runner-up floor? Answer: 2.89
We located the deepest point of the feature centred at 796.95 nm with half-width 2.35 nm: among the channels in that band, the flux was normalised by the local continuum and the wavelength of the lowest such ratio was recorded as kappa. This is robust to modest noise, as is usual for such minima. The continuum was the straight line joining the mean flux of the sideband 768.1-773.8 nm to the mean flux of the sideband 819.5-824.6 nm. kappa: 796.854 nm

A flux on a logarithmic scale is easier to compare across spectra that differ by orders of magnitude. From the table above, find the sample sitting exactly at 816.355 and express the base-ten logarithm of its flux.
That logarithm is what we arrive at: 0.420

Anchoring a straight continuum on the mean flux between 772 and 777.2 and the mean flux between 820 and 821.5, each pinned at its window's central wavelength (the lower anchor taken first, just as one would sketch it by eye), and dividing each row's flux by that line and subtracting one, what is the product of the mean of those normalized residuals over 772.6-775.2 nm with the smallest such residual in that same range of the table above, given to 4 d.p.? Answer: -0.0015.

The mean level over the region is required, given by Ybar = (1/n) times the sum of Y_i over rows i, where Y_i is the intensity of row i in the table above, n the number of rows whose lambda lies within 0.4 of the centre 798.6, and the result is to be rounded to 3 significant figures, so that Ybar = 2.83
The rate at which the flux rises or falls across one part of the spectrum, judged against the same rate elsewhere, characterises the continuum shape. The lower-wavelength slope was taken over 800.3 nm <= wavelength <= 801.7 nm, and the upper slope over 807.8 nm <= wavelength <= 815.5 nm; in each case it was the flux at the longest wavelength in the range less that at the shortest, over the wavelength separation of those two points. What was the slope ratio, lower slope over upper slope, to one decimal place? -11.0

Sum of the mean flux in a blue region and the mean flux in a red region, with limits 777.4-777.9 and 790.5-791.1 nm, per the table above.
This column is 5.83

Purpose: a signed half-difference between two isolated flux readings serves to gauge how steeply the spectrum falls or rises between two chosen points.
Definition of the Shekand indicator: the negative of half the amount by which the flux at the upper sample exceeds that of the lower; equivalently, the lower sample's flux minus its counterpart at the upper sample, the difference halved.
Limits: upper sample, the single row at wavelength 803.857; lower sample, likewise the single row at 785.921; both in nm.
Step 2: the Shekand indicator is 0.05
